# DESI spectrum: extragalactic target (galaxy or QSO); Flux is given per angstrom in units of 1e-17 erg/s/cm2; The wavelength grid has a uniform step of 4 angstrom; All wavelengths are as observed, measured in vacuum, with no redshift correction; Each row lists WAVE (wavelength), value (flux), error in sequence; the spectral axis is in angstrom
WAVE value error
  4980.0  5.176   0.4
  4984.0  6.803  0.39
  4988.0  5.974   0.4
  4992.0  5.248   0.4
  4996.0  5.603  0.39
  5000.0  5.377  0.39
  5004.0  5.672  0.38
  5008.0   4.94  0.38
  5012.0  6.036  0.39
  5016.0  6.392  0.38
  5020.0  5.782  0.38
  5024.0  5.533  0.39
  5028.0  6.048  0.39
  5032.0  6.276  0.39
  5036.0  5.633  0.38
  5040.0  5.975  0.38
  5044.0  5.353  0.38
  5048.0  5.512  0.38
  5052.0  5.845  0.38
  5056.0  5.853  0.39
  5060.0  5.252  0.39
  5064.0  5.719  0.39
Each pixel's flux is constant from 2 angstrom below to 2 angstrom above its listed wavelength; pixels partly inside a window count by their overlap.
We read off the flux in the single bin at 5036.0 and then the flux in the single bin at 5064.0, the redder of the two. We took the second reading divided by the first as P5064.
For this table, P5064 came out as 1.02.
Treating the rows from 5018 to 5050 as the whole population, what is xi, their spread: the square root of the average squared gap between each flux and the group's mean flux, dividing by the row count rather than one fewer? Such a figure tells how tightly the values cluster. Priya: 0.29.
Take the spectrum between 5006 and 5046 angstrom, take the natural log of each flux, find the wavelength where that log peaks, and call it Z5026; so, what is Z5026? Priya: 5016.0 angstrom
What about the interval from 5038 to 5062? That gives 5040.0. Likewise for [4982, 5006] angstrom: 4984.0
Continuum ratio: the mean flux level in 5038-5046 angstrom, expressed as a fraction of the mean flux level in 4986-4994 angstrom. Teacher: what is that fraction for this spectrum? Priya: 1.01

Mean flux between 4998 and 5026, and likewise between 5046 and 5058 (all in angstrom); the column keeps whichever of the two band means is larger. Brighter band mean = 5.74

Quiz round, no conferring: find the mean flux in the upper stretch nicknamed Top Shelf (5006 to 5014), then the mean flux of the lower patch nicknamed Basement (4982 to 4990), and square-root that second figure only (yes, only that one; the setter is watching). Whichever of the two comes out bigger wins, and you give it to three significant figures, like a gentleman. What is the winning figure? 5.49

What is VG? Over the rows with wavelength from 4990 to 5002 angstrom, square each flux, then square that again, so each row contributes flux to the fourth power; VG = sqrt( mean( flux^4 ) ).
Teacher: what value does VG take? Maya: 29.3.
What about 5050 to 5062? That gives 32.2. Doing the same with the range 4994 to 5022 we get 32.9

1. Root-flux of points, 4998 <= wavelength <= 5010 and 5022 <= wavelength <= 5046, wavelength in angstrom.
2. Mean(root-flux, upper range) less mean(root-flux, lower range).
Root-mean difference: 0.10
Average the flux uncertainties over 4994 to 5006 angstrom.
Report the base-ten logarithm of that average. -0.413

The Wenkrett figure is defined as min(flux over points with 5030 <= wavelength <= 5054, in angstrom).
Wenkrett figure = 5.353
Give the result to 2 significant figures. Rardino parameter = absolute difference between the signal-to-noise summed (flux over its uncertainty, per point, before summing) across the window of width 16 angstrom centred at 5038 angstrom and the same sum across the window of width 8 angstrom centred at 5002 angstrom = 32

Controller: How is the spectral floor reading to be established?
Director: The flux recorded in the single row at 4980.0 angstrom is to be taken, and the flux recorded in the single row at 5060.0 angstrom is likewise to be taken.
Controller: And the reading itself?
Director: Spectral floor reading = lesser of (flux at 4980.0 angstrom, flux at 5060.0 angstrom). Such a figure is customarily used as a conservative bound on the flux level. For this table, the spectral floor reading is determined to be 5.2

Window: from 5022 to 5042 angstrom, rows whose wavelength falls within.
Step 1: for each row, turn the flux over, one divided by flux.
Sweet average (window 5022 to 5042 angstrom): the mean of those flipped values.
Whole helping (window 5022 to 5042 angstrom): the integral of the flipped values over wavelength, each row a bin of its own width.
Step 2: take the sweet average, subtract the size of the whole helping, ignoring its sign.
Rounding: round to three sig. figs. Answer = -3.23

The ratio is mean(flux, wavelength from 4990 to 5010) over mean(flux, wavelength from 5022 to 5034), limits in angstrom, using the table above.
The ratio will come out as 0.90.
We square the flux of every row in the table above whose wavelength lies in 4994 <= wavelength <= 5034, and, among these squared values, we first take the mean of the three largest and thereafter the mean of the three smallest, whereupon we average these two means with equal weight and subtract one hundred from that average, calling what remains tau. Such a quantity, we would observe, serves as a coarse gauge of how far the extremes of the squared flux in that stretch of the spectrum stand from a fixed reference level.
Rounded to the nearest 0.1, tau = -66.5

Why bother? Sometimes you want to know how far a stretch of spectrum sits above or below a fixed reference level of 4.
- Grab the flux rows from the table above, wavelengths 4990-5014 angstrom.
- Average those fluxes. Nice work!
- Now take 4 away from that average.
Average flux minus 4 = 1.5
